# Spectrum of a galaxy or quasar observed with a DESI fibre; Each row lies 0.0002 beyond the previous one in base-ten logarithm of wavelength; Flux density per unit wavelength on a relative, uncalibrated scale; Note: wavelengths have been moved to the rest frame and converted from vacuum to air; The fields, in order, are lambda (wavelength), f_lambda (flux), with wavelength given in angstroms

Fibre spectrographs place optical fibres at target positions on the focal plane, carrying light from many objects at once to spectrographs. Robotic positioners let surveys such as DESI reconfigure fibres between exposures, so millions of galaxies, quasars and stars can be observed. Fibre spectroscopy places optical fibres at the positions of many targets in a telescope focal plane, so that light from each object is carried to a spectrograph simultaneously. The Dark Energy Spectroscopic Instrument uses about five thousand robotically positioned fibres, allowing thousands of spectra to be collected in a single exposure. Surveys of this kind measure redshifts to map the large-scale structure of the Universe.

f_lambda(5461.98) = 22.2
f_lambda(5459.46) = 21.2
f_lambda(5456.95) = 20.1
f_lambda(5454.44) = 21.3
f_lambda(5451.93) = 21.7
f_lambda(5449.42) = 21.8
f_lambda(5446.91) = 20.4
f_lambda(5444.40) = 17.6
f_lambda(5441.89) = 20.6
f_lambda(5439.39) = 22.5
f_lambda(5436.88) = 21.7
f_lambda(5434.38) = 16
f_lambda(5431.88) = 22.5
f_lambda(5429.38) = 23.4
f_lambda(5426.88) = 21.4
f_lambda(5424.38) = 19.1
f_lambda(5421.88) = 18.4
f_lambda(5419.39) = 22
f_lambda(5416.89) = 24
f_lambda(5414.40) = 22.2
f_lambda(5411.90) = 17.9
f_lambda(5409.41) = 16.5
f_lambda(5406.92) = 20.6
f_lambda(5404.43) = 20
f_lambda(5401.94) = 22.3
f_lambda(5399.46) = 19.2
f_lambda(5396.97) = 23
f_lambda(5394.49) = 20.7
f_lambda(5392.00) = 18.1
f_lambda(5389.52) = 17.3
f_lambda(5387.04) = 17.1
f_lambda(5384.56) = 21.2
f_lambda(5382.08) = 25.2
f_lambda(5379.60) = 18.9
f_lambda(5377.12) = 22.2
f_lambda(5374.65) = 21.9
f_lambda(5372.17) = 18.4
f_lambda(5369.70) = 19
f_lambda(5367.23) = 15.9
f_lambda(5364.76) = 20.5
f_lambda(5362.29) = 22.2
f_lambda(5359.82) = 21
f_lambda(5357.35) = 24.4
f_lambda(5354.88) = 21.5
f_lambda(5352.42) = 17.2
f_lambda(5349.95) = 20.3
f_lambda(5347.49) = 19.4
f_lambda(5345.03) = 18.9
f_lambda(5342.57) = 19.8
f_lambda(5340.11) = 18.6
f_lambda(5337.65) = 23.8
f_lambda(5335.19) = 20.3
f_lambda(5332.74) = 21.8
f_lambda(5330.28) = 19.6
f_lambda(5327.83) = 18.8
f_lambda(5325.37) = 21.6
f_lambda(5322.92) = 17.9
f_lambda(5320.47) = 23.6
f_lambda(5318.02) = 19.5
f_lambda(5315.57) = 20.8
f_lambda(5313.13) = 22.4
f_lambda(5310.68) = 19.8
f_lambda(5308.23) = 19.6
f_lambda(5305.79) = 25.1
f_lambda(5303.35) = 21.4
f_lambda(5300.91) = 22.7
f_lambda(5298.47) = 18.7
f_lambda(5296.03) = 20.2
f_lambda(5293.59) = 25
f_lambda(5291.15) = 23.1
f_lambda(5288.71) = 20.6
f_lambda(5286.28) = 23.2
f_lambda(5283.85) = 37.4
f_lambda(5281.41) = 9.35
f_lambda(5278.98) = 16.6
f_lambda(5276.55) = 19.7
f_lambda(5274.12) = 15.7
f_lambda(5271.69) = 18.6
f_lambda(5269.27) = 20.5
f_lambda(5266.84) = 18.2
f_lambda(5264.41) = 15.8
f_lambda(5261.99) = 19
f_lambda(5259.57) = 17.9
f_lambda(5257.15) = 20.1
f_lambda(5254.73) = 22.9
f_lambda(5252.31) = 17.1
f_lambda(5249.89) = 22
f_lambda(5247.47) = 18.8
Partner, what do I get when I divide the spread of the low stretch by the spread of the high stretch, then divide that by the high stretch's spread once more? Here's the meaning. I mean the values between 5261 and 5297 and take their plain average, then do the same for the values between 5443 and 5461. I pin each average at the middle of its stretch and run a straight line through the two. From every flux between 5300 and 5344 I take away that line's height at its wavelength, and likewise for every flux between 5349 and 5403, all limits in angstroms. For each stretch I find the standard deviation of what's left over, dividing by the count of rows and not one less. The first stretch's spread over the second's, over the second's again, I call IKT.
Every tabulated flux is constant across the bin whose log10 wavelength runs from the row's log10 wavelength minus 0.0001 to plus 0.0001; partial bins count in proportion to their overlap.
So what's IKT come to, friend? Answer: 0.34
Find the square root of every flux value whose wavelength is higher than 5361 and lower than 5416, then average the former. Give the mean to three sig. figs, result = 4.47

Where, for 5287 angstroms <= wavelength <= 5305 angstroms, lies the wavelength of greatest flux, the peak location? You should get 5293.59 angstroms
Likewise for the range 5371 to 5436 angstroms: 5382.08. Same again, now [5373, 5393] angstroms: 5382.08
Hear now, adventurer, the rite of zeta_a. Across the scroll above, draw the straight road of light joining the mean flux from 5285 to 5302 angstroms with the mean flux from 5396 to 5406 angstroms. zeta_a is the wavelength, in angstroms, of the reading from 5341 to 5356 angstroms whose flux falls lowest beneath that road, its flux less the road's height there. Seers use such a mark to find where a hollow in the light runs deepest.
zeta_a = 5352.42 angstroms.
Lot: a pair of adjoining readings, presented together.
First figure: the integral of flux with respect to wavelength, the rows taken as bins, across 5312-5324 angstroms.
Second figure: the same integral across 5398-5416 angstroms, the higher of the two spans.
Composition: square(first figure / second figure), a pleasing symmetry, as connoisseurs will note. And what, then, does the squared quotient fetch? 0.5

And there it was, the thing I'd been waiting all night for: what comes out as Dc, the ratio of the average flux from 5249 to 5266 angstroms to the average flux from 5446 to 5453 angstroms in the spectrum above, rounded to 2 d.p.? 0.90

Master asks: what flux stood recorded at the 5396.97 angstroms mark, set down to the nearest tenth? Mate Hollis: 23.0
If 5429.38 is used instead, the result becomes 23.4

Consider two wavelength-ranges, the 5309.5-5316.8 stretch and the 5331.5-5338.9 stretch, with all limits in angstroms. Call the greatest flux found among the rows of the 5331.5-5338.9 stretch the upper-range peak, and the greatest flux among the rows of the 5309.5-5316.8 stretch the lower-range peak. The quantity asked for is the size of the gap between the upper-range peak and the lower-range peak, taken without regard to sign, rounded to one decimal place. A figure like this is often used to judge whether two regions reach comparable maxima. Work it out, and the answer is 1.4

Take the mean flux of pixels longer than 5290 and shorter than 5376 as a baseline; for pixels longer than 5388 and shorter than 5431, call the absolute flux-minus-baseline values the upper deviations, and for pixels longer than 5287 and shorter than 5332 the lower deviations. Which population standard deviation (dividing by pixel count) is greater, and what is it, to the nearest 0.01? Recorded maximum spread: 1.23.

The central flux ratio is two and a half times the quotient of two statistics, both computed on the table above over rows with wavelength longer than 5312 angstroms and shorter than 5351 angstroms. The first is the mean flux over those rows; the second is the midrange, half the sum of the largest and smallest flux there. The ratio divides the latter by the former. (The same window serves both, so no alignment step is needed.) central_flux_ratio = 2.550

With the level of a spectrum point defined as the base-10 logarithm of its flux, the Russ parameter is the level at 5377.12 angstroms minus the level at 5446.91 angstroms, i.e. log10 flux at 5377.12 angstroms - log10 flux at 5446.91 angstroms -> 0.037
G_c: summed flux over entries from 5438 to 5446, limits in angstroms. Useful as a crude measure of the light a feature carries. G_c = 60.7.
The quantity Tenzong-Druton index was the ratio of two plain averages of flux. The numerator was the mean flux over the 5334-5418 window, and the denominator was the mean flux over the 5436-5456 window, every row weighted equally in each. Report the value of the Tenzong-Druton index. 0.97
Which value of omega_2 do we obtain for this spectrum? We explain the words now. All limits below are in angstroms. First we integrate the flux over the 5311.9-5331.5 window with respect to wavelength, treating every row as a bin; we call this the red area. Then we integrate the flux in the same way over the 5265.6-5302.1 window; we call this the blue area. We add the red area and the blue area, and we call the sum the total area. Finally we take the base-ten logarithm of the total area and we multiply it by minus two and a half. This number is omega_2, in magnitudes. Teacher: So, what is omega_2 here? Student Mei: -7.7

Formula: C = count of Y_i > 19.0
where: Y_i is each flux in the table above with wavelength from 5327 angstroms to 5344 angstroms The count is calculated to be 5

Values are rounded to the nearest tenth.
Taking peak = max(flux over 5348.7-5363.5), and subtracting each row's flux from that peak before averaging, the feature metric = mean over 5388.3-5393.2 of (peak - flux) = 6.7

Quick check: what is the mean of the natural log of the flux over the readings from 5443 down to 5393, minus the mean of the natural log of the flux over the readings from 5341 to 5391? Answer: 0.030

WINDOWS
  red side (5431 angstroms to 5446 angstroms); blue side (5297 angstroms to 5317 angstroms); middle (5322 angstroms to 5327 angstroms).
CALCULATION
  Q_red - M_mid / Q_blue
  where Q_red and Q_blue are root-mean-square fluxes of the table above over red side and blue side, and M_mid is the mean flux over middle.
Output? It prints 19.4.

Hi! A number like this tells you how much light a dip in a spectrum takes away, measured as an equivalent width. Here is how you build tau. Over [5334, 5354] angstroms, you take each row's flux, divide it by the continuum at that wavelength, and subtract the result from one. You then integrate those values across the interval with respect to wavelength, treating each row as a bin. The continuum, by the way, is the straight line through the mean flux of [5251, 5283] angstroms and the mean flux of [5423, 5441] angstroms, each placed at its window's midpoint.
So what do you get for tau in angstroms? -0.5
